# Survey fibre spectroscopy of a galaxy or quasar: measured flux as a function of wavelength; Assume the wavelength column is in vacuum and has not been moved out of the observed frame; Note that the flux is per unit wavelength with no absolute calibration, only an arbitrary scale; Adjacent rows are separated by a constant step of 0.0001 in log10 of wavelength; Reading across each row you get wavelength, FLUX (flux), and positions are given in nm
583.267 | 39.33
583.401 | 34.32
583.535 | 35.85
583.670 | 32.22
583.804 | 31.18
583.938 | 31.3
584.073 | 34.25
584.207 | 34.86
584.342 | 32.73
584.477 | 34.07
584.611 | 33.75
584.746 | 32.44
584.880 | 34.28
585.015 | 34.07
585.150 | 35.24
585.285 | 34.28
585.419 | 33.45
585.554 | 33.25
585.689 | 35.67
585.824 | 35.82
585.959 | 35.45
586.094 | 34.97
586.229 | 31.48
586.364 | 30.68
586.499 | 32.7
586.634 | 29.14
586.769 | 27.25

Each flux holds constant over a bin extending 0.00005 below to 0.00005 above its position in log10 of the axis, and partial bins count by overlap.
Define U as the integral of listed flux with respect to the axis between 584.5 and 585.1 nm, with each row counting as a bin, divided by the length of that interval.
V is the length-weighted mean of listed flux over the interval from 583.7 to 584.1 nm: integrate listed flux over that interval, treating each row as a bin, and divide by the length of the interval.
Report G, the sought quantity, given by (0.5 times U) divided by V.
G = 0.53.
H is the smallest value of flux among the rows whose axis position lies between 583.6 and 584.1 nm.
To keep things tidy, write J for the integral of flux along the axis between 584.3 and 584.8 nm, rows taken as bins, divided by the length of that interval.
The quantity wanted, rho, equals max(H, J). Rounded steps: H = 31.18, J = 33.3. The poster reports 33.3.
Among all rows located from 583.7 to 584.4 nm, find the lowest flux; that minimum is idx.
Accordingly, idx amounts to 31.18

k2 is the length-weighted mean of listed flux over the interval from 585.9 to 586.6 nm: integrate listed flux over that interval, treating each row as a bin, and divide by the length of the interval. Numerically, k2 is 32.8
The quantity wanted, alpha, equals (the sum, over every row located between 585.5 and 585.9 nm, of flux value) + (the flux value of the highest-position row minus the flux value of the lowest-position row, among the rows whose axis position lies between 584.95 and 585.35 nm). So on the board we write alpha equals 105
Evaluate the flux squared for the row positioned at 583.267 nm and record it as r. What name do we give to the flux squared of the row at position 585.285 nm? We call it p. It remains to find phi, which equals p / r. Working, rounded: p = 1175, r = 1547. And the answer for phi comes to 0.8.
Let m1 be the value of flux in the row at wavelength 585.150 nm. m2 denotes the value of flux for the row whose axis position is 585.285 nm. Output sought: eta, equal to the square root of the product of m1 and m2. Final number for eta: 34.8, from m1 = 35.24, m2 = 34.28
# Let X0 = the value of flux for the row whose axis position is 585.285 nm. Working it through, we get 34.28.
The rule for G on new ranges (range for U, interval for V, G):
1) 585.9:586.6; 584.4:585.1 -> 0.49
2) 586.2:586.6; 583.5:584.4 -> 0.47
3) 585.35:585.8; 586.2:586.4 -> 0.55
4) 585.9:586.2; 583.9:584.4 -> 0.52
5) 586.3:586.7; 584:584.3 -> 0.45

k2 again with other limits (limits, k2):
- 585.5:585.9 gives 34.9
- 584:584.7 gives 33.8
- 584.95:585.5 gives 34.2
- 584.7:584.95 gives 33.5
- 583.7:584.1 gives 32.1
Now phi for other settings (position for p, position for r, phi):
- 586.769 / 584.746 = 0.7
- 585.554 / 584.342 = 1.0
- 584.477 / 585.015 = 1.0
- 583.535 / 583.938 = 1.3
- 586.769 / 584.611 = 0.7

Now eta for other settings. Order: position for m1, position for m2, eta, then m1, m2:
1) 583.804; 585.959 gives 33.2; 31.18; 35.45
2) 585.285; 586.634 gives 31.6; 34.28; 29.14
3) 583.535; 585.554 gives 34.5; 35.85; 33.25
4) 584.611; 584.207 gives 34.3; 33.75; 34.86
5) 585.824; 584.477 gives 34.9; 35.82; 34.07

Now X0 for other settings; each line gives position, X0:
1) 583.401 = 34.32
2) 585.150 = 35.24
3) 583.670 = 32.22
